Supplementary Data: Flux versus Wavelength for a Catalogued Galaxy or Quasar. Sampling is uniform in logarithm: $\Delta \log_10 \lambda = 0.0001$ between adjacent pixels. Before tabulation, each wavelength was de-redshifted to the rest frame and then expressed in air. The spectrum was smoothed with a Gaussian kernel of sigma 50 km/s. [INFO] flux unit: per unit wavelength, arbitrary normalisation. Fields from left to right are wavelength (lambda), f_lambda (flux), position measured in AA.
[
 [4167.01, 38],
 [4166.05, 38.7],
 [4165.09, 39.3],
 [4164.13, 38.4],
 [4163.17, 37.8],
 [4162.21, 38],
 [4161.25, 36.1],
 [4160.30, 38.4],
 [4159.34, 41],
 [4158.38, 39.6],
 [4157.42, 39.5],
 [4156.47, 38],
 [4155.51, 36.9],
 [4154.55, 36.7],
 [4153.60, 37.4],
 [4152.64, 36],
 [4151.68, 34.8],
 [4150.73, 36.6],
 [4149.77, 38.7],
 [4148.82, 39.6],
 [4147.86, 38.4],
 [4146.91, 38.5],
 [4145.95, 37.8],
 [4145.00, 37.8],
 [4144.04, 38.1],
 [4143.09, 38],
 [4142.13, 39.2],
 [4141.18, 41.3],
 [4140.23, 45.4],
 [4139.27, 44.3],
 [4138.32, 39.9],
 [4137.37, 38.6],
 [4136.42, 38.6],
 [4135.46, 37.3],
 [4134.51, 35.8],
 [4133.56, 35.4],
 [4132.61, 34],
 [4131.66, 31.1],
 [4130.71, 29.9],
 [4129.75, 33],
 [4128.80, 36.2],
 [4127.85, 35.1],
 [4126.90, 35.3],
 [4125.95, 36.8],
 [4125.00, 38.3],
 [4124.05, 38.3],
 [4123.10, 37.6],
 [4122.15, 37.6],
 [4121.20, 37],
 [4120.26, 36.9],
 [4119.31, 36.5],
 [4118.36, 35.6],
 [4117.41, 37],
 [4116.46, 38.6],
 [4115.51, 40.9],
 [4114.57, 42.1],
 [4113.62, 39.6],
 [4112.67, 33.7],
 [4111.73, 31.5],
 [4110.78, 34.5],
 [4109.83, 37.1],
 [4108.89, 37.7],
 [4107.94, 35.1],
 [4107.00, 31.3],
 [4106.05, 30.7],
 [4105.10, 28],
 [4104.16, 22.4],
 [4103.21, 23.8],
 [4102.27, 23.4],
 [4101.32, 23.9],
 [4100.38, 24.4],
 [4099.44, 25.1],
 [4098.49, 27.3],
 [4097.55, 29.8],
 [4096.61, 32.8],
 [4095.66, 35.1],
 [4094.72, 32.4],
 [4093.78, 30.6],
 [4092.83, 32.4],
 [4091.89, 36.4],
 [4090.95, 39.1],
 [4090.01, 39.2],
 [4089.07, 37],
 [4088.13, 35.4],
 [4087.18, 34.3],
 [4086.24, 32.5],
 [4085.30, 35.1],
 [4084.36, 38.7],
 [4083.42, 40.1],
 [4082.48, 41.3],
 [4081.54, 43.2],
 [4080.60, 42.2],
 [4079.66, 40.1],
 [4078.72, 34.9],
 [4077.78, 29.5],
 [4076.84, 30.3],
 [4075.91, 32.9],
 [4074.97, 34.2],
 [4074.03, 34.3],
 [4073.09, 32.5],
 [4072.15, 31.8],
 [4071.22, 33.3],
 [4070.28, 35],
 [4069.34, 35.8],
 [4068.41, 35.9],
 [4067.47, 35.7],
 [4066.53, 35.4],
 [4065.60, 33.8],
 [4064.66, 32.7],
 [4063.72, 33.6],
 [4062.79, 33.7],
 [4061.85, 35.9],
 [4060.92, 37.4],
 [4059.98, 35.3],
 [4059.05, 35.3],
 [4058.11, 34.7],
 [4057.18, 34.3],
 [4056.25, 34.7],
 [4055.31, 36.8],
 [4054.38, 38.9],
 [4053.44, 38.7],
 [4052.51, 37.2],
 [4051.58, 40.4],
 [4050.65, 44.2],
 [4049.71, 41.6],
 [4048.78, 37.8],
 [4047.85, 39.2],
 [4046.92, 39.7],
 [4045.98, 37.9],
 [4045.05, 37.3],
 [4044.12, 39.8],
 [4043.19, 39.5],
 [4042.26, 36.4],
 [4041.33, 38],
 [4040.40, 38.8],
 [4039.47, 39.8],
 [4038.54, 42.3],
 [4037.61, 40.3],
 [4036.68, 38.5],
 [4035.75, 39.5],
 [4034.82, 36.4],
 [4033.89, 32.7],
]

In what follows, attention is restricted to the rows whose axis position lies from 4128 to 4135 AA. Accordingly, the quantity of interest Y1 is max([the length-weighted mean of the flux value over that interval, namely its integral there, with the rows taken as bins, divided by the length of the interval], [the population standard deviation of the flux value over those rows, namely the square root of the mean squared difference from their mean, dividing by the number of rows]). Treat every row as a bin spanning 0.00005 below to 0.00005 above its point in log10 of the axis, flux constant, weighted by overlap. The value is 33.7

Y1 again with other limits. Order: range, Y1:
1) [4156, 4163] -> 38.6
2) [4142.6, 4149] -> 38.2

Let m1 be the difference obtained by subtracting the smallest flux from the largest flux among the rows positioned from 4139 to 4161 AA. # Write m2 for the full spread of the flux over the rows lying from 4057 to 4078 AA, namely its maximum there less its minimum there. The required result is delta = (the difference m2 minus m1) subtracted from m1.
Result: 13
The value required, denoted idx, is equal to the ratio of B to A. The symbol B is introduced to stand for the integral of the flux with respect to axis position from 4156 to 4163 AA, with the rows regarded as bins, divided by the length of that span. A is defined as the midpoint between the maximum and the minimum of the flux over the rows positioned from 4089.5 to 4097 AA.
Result 1.11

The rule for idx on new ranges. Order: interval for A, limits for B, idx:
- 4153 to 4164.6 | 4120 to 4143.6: 0.97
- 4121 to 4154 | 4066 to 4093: 0.95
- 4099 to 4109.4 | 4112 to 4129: 1.24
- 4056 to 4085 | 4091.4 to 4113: 0.84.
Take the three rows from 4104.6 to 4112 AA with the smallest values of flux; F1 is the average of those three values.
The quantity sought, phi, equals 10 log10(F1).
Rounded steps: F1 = 30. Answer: 14.8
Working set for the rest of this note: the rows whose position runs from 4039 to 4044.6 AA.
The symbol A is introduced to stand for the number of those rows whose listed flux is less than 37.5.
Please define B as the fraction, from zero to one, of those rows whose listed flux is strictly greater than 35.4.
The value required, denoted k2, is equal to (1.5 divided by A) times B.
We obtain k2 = 1.50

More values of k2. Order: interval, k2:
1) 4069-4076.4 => 0.02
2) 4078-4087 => 0.33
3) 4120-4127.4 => 0.33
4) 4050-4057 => 0.43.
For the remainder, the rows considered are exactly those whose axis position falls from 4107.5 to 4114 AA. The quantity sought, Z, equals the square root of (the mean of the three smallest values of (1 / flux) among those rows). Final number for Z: 0.162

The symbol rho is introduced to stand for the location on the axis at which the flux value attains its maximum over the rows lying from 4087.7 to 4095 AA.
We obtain 4090.01 AA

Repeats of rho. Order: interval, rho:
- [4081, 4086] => 4081.54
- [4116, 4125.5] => 4116.46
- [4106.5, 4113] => 4108.89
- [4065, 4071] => 4068.41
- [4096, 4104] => 4096.61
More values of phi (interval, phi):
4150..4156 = 15.5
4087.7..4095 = 15.0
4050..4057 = 15.6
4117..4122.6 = 15.6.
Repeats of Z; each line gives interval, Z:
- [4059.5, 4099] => 0.154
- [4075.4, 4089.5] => 0.154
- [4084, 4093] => 0.160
